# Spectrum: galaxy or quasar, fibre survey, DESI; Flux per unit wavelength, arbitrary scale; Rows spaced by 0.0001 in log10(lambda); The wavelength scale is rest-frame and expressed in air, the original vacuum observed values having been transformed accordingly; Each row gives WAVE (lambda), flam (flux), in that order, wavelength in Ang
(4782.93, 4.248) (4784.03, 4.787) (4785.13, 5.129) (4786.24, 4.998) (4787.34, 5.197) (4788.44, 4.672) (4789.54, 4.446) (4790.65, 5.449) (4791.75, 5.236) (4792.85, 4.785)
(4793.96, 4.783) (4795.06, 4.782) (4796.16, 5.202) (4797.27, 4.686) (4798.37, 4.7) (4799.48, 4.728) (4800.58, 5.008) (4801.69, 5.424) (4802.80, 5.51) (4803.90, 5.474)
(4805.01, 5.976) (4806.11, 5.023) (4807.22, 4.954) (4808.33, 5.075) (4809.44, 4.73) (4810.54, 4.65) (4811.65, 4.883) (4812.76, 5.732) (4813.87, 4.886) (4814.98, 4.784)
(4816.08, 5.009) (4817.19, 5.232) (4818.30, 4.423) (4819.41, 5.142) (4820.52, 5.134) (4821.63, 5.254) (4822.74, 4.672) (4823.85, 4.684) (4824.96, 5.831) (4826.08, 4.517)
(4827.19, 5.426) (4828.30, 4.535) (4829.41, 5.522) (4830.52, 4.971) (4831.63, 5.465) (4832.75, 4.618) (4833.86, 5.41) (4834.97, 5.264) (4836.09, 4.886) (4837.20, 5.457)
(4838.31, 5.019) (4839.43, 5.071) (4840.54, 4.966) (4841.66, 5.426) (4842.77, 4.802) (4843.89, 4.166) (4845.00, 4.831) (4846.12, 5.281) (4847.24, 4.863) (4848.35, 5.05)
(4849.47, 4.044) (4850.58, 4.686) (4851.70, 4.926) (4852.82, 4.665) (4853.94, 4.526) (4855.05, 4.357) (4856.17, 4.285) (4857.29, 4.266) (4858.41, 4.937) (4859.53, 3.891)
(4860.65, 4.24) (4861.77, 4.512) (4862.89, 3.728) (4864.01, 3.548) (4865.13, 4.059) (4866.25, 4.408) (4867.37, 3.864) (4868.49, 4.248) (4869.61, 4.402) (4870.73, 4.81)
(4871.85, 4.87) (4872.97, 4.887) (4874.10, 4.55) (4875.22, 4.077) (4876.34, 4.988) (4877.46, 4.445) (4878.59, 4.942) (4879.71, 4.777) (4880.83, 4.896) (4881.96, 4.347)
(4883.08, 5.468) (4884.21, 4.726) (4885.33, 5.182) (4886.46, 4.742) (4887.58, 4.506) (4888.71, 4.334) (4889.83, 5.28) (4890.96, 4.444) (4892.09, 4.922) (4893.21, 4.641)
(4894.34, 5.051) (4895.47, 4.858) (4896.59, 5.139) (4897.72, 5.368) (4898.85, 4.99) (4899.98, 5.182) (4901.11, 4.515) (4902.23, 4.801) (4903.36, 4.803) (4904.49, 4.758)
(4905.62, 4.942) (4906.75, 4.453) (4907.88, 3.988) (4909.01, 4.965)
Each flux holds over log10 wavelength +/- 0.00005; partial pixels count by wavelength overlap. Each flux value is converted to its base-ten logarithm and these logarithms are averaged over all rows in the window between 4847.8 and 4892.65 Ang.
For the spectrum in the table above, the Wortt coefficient 0.656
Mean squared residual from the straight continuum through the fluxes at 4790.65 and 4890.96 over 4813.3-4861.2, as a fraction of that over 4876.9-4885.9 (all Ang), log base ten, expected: -0.12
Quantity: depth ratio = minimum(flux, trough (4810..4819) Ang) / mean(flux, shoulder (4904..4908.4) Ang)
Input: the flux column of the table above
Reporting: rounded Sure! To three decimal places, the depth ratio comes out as 0.975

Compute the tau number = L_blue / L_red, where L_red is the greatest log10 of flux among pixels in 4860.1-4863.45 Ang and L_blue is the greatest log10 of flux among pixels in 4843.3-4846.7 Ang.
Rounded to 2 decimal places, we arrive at 1.10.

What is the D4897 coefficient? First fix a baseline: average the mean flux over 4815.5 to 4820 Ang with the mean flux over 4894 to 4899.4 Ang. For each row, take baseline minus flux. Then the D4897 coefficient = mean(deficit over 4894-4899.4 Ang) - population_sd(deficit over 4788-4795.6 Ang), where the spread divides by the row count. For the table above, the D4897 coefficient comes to -0.38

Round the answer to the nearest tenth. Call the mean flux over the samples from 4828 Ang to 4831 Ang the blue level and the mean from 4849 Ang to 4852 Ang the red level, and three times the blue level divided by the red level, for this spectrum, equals 3.3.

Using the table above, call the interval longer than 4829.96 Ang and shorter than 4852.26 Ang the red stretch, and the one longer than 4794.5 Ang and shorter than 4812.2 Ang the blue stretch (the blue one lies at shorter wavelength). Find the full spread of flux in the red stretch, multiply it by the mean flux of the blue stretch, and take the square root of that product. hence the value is 2.7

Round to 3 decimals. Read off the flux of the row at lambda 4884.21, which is 4.726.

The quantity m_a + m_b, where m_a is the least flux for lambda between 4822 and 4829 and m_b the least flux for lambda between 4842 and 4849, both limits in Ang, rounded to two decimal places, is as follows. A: 8.68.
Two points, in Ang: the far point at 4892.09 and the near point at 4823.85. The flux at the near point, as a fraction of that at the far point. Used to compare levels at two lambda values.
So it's 0.95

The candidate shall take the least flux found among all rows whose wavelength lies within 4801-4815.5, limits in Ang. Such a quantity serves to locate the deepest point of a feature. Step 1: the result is 4.65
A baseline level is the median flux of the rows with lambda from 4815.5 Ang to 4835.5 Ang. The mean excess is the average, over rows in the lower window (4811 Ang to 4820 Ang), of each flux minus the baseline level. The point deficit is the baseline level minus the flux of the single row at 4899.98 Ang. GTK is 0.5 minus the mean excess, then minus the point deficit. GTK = 0.67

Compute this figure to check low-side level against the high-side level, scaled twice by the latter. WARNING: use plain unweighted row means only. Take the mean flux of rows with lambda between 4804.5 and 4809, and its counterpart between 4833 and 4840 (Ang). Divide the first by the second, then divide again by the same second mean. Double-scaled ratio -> 0.196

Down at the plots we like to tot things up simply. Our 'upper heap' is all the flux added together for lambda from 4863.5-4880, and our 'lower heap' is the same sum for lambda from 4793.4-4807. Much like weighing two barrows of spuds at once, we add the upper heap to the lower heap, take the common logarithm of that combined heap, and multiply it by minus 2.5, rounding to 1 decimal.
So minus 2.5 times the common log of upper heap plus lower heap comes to -5.3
